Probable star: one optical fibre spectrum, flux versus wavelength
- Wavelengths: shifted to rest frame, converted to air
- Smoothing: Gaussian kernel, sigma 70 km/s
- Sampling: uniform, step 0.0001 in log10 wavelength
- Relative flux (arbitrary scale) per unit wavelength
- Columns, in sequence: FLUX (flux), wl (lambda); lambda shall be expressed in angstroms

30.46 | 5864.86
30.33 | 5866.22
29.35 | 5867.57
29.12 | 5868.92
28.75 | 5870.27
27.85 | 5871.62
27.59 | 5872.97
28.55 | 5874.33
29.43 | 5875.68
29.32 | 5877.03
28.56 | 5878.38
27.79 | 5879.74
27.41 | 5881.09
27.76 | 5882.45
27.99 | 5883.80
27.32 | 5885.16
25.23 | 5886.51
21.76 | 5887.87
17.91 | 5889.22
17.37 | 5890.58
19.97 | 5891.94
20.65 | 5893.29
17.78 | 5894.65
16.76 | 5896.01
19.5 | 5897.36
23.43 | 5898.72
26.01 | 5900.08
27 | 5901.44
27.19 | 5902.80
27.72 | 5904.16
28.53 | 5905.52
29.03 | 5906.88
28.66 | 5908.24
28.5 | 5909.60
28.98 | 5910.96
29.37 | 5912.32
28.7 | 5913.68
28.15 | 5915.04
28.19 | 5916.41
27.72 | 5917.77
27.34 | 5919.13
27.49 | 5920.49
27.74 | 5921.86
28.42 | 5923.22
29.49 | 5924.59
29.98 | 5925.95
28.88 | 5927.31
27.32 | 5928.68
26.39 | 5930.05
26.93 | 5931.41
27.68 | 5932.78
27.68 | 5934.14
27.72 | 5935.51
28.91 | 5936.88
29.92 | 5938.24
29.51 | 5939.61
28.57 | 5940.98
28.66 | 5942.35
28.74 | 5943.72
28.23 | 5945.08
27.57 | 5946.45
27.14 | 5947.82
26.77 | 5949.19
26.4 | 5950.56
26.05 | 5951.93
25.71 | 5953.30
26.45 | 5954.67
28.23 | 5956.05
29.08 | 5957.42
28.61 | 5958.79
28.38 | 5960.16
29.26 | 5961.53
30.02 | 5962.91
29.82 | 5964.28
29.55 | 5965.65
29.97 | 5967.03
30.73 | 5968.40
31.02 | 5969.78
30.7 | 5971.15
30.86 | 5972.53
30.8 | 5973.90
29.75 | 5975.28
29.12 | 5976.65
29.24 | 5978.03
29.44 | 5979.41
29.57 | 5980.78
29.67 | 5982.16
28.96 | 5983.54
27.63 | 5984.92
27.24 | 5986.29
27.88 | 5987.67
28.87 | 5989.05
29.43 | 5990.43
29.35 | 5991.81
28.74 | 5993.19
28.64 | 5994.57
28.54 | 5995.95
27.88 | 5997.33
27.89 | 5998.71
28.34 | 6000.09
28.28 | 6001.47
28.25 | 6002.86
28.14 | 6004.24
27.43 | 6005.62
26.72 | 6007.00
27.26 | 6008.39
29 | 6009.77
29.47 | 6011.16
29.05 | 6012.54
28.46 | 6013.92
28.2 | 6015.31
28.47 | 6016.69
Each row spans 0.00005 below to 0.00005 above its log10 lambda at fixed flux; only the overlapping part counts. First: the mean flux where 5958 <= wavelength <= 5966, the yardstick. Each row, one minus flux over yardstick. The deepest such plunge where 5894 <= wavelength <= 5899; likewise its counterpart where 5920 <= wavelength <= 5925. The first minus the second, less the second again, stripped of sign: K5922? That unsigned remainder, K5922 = 0.31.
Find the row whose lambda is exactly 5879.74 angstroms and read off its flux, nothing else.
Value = 27.79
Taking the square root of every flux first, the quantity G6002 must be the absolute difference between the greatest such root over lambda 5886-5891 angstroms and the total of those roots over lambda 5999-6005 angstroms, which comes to 16.2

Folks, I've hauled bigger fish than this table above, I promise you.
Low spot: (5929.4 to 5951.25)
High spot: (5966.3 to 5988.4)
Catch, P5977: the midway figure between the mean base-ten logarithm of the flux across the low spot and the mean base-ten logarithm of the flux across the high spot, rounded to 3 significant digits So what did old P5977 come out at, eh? 1.46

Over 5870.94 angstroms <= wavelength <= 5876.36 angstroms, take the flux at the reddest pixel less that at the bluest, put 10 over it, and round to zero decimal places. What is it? 6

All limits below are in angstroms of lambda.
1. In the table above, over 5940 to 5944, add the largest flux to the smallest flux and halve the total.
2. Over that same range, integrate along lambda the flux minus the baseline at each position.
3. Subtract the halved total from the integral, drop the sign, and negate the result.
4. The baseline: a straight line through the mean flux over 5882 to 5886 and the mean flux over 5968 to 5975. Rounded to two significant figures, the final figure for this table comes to -33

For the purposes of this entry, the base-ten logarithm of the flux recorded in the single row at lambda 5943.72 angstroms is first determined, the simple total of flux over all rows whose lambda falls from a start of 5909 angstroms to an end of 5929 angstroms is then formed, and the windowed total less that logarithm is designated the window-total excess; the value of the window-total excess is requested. 425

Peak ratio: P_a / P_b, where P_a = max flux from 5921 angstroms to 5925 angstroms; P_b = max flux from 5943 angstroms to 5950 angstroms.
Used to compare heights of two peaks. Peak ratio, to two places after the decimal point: 1.03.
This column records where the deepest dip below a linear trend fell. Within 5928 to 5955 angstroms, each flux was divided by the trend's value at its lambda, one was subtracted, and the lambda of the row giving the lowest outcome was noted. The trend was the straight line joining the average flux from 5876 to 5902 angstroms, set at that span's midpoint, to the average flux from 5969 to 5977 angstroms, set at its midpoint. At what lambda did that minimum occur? 5953.30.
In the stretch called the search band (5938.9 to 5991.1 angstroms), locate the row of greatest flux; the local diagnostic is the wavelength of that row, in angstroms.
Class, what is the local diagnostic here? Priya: 5969.78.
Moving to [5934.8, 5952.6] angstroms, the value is 5938.24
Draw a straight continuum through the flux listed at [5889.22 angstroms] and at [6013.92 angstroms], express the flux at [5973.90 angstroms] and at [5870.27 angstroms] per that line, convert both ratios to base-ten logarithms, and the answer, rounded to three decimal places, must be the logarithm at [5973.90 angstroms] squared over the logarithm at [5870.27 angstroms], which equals 0.032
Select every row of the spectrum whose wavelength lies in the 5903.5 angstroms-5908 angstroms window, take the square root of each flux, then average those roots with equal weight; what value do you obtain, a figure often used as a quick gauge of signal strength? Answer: 5.33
